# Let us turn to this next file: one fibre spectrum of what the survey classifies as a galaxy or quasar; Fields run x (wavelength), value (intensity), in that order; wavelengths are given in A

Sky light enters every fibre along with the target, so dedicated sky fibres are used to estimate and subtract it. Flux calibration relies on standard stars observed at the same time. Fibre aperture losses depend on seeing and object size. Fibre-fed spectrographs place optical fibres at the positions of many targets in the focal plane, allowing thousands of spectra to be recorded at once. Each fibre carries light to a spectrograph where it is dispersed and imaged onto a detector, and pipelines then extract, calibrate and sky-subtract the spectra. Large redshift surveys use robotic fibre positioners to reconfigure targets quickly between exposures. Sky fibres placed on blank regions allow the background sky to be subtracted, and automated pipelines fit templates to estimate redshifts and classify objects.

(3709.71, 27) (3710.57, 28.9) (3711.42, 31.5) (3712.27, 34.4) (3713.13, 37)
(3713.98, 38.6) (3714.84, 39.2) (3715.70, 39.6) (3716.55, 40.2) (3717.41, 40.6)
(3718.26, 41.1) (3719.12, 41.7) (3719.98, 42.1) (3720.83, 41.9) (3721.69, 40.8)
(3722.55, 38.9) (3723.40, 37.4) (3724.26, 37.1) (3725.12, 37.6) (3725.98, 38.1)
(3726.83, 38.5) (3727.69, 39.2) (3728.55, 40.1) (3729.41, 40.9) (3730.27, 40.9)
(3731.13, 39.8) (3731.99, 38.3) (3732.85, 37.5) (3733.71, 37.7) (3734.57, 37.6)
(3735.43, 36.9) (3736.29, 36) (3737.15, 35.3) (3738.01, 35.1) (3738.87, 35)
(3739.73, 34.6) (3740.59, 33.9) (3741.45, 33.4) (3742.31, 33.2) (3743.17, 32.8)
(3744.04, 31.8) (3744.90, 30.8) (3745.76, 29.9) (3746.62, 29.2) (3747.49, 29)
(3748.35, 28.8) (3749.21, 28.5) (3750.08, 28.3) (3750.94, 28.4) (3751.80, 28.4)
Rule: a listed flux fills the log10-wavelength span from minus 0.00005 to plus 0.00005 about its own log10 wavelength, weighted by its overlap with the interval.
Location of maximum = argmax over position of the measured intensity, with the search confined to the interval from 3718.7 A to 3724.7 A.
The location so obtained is 3719.98 A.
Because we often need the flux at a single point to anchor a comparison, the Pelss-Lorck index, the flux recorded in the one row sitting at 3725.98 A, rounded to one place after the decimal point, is 38.1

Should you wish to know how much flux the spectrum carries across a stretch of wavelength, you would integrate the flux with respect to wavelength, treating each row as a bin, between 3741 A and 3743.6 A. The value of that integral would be 86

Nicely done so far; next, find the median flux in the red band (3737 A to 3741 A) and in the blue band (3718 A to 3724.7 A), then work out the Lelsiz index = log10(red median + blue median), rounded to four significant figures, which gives 1.881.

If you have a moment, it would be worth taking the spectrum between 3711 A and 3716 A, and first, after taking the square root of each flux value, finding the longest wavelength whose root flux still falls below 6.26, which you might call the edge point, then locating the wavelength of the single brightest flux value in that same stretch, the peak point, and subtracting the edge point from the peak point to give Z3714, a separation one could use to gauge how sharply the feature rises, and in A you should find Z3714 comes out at 1.7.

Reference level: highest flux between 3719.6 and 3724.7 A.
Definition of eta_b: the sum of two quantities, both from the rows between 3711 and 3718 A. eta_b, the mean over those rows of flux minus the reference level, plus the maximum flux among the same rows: 36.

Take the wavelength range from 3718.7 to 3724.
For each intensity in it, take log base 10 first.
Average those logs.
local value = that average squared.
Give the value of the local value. 2.58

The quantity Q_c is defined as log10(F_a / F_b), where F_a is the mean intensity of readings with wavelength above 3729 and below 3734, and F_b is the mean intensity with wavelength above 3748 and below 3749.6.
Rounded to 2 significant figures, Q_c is 0.14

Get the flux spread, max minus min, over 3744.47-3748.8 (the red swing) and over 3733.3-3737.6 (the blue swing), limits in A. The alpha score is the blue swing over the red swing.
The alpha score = 1.2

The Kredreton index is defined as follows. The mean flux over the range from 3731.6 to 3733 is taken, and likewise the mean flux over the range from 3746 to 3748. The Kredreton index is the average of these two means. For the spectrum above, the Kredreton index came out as 33.5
